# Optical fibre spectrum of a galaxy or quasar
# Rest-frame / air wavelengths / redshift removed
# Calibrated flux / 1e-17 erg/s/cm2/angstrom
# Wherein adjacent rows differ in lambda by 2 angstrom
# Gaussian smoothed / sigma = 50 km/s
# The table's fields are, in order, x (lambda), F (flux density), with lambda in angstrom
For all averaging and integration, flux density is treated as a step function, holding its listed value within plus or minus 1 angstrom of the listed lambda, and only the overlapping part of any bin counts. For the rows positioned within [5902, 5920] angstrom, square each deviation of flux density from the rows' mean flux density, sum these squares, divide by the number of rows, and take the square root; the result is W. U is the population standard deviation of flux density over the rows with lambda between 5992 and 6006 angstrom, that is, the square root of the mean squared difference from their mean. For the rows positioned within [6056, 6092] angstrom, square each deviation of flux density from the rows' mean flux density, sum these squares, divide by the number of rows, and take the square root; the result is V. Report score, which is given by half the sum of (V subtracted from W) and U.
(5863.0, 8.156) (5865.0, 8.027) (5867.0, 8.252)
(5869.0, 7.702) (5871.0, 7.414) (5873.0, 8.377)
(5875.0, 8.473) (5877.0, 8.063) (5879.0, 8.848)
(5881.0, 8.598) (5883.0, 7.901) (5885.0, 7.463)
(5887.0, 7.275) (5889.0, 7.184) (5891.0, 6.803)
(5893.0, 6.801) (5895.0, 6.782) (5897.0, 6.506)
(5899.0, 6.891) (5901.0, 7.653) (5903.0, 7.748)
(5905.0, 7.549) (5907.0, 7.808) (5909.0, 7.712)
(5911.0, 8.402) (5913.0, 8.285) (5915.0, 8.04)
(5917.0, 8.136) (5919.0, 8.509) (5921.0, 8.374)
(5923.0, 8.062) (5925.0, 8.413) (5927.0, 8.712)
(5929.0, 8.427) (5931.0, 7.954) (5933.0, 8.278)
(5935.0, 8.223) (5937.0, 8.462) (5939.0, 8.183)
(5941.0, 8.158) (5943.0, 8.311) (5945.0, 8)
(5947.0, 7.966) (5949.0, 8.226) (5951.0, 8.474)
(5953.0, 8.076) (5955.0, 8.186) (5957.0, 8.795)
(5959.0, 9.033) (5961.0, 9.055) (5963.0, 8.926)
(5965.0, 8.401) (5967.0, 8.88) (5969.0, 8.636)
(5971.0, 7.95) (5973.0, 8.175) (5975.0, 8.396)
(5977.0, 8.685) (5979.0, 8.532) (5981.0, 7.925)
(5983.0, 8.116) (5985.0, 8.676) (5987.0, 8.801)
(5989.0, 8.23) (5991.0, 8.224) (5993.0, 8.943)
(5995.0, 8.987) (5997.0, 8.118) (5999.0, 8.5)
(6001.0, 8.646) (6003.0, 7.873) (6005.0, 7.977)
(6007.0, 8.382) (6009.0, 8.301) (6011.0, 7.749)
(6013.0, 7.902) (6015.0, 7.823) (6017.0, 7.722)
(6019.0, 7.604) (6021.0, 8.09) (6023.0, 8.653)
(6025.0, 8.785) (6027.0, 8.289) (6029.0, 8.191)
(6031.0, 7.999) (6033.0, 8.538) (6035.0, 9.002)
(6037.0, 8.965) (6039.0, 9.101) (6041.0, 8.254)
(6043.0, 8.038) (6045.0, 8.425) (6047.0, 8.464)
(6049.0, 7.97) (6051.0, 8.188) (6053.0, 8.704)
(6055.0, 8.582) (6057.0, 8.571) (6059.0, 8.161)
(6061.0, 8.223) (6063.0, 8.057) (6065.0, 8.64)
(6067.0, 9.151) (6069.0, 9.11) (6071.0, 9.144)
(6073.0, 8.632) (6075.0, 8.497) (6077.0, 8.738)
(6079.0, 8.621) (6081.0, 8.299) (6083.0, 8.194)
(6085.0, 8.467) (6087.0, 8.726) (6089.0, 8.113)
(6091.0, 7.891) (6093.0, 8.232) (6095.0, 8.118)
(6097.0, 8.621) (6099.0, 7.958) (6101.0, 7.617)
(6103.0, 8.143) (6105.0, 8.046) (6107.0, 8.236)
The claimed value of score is 0.19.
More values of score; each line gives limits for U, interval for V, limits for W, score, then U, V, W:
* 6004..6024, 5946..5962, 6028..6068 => 0.14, 0.317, 0.41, 0.37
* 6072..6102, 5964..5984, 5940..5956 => 0.09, 0.325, 0.31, 0.16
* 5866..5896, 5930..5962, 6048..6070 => 0.36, 0.668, 0.34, 0.39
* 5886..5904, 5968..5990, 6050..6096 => 0.22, 0.399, 0.30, 0.35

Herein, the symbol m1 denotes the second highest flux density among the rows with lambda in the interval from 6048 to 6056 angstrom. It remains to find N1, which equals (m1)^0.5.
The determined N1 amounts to 2.93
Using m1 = 8.582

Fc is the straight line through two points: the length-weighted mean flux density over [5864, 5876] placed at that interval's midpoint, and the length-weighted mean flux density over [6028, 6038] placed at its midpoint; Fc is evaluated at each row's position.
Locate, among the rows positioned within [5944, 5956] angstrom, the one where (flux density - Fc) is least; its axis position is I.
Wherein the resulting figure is 5947.0 angstrom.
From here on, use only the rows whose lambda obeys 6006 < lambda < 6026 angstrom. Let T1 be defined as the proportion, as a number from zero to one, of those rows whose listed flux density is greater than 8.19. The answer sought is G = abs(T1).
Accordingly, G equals 0.4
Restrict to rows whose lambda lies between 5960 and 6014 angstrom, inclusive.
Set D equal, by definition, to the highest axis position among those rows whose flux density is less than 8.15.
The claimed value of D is 6013.0 angstrom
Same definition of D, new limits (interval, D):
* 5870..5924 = 5923.0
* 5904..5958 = 5953.0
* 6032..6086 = 6063.0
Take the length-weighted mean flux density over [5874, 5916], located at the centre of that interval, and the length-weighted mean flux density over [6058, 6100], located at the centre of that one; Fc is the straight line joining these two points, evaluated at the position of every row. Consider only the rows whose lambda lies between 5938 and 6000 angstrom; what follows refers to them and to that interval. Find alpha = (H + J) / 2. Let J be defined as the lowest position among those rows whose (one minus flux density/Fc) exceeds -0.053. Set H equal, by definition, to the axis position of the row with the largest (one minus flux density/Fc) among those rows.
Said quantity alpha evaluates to 5960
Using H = 5981.0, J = 5939.0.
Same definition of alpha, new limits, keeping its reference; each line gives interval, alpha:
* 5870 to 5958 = 5884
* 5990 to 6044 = 6005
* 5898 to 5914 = 5899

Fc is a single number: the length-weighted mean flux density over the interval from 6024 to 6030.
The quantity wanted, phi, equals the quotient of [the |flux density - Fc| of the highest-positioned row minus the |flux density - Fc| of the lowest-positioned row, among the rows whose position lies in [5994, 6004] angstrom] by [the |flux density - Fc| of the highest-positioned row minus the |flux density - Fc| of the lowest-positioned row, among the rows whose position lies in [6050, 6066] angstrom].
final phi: 1.1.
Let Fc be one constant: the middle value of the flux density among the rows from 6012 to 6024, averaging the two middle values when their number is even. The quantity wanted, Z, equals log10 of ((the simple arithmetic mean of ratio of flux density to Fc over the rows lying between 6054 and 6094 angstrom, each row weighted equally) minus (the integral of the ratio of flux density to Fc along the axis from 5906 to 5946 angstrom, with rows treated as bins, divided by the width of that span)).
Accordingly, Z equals -1.45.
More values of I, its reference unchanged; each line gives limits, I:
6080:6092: 6091.0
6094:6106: 6101.0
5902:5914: 5905.0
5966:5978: 5971.0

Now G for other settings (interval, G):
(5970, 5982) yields 0.5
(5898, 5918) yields 0.2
